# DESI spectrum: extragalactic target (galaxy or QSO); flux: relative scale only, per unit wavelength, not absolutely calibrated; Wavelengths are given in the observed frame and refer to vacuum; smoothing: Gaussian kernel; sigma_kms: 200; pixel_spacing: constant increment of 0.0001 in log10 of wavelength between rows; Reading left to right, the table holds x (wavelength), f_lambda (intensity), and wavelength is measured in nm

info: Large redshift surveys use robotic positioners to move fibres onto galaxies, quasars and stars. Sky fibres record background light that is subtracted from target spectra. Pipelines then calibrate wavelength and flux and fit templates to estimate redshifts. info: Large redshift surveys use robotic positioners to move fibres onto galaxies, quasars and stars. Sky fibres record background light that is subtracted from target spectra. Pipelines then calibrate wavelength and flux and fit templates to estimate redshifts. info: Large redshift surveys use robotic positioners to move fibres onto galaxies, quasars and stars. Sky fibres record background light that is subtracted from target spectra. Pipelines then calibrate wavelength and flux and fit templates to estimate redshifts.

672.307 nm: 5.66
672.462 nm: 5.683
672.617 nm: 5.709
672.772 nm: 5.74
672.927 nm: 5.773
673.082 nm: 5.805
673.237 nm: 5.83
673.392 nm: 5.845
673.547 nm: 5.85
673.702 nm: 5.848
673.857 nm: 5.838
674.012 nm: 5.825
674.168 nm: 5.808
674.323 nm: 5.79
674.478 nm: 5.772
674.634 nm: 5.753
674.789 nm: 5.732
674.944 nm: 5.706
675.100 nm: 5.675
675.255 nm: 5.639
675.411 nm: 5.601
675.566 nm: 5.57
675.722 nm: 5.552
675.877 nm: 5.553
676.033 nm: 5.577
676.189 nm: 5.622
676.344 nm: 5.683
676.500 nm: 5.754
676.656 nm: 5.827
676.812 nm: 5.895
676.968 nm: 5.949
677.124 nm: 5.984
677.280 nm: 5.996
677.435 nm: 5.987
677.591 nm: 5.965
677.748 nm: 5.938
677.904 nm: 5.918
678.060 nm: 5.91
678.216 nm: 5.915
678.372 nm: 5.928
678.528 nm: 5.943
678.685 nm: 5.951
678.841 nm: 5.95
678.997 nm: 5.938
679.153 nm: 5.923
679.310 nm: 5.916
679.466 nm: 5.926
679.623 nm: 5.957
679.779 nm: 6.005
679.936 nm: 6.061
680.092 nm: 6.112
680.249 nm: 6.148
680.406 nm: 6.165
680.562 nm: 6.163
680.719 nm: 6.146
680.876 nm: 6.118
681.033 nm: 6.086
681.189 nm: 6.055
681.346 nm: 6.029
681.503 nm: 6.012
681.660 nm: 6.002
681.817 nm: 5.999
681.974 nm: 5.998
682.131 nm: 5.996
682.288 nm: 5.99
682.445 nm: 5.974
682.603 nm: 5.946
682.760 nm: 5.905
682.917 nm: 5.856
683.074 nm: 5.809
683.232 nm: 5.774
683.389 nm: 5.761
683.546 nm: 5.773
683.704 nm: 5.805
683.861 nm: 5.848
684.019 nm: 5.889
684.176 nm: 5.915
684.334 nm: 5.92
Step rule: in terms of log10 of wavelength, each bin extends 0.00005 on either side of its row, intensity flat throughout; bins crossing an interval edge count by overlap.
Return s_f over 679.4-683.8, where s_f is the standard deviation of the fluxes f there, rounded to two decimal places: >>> 0.12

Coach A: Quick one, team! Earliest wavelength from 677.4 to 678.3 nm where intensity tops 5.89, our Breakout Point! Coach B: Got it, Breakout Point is 677.435 nm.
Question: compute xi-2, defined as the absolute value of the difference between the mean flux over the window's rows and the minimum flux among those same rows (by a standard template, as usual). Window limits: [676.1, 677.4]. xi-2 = 0.22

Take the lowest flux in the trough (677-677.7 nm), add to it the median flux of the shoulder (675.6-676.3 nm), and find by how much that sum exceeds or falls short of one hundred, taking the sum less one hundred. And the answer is -88.5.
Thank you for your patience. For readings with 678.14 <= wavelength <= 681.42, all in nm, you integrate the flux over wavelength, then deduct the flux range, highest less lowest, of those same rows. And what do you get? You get 19.5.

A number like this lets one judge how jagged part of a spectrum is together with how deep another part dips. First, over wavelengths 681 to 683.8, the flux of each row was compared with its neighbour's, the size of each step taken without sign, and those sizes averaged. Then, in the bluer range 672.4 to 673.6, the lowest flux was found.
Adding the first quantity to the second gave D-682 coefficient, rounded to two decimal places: 5.70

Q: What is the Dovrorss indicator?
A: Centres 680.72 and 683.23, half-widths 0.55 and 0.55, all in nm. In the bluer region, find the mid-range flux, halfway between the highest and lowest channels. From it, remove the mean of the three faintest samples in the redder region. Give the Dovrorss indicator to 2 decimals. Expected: 0.34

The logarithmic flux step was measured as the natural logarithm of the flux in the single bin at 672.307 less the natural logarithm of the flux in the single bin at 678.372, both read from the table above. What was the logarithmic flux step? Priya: -0.05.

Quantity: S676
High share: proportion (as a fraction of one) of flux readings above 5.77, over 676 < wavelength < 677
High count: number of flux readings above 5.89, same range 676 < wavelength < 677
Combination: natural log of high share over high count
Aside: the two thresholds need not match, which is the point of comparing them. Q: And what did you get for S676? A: -1.54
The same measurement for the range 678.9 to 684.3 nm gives -3.29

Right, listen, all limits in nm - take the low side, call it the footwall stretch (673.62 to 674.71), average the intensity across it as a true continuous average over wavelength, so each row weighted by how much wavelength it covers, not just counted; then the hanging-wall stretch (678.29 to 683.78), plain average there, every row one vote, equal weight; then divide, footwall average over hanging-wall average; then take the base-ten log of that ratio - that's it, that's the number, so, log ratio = -0.013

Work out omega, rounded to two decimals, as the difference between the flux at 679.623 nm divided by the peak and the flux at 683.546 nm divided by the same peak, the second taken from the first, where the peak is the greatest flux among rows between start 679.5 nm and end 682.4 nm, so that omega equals 0.03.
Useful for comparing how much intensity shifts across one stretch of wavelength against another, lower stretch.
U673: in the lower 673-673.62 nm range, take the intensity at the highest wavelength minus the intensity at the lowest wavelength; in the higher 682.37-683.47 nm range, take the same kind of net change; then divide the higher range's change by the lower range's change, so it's -4.7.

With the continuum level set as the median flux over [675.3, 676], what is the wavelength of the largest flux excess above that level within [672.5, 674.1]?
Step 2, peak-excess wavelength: 673.547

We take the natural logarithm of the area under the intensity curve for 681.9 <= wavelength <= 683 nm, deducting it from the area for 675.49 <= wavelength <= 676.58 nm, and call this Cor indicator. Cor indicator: 4.24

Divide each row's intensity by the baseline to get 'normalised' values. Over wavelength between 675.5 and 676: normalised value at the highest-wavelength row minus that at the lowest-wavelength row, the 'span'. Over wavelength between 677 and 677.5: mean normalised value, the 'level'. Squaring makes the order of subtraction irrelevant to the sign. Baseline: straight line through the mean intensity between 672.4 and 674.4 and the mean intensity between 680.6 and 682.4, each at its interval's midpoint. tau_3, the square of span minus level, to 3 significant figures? 1.04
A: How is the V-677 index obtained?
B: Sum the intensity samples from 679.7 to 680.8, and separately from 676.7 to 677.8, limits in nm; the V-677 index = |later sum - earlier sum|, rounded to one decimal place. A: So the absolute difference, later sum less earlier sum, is 1.1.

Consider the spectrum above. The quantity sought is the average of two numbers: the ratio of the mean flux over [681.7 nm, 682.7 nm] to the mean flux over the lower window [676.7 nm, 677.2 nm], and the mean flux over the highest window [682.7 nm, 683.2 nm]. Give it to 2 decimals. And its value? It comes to 3.43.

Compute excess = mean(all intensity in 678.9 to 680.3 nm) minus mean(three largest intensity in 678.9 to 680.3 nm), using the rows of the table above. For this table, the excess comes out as -0.11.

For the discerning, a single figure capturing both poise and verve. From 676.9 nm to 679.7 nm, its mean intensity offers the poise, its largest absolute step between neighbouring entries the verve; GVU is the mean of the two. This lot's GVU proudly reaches 2.99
